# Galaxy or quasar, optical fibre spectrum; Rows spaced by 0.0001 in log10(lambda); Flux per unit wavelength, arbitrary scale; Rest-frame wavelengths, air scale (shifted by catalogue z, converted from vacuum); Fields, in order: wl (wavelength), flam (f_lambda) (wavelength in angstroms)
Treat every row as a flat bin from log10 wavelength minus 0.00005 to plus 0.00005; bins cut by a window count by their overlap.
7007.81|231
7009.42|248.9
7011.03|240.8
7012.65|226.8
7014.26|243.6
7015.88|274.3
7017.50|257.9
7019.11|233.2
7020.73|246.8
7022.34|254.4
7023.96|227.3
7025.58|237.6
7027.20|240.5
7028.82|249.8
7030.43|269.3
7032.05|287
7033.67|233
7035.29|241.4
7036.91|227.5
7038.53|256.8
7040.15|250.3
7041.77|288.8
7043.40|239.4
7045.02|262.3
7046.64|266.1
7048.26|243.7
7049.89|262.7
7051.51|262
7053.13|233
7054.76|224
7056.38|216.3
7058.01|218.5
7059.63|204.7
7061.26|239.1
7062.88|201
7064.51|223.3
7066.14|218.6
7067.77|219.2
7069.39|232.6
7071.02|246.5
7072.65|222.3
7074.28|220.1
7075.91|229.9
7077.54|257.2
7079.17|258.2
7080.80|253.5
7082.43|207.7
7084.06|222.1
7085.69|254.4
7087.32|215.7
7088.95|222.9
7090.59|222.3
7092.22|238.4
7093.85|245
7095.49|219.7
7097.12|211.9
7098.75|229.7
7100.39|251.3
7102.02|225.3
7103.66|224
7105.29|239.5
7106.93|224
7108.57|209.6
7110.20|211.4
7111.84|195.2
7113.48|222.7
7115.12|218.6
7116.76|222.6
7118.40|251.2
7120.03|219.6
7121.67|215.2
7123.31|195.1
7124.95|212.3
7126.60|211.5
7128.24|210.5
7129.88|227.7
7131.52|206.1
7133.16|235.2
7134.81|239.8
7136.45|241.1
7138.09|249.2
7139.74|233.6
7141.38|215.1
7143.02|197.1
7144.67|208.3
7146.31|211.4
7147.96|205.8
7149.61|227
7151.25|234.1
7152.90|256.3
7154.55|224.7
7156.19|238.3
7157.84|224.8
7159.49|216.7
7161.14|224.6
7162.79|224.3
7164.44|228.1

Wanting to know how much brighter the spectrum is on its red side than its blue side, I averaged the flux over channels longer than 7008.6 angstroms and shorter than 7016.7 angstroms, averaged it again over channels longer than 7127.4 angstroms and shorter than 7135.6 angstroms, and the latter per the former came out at 0.91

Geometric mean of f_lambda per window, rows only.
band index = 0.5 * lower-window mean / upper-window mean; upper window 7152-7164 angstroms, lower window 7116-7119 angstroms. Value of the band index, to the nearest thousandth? 0.515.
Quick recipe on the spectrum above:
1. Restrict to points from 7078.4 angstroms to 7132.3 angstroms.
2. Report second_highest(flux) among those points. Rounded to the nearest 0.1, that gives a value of 254.4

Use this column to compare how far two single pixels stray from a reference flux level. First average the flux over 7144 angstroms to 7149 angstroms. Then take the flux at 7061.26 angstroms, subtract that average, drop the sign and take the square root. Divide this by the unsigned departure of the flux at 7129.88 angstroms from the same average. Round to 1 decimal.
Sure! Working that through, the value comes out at 0.3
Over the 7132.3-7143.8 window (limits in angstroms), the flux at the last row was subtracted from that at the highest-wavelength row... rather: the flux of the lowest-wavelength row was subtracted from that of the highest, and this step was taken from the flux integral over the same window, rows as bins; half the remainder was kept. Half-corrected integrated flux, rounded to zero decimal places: 1343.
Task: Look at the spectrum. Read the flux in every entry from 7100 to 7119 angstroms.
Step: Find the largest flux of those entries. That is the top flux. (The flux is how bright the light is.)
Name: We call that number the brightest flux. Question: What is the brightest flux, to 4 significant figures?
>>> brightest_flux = 251.3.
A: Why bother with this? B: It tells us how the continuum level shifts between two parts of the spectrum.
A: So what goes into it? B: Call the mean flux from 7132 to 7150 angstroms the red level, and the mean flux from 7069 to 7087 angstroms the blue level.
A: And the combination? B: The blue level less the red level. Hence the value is 13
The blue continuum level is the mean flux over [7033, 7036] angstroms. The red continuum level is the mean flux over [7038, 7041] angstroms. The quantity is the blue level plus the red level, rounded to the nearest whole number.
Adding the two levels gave 491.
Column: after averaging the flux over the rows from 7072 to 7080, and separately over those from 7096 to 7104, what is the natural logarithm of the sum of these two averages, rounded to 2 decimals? 6.14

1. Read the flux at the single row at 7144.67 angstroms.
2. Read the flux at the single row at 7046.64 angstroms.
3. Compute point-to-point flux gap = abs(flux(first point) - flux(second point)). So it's 58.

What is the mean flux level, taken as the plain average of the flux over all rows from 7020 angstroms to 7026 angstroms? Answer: 242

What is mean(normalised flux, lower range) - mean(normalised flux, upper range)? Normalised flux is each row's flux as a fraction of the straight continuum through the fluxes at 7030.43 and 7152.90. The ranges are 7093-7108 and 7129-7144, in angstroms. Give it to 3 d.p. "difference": -0.002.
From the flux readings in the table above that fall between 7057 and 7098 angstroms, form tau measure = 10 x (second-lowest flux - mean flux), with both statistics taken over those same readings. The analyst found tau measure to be -235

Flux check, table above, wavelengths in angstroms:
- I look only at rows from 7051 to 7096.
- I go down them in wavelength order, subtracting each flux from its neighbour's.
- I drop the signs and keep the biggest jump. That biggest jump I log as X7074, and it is 46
